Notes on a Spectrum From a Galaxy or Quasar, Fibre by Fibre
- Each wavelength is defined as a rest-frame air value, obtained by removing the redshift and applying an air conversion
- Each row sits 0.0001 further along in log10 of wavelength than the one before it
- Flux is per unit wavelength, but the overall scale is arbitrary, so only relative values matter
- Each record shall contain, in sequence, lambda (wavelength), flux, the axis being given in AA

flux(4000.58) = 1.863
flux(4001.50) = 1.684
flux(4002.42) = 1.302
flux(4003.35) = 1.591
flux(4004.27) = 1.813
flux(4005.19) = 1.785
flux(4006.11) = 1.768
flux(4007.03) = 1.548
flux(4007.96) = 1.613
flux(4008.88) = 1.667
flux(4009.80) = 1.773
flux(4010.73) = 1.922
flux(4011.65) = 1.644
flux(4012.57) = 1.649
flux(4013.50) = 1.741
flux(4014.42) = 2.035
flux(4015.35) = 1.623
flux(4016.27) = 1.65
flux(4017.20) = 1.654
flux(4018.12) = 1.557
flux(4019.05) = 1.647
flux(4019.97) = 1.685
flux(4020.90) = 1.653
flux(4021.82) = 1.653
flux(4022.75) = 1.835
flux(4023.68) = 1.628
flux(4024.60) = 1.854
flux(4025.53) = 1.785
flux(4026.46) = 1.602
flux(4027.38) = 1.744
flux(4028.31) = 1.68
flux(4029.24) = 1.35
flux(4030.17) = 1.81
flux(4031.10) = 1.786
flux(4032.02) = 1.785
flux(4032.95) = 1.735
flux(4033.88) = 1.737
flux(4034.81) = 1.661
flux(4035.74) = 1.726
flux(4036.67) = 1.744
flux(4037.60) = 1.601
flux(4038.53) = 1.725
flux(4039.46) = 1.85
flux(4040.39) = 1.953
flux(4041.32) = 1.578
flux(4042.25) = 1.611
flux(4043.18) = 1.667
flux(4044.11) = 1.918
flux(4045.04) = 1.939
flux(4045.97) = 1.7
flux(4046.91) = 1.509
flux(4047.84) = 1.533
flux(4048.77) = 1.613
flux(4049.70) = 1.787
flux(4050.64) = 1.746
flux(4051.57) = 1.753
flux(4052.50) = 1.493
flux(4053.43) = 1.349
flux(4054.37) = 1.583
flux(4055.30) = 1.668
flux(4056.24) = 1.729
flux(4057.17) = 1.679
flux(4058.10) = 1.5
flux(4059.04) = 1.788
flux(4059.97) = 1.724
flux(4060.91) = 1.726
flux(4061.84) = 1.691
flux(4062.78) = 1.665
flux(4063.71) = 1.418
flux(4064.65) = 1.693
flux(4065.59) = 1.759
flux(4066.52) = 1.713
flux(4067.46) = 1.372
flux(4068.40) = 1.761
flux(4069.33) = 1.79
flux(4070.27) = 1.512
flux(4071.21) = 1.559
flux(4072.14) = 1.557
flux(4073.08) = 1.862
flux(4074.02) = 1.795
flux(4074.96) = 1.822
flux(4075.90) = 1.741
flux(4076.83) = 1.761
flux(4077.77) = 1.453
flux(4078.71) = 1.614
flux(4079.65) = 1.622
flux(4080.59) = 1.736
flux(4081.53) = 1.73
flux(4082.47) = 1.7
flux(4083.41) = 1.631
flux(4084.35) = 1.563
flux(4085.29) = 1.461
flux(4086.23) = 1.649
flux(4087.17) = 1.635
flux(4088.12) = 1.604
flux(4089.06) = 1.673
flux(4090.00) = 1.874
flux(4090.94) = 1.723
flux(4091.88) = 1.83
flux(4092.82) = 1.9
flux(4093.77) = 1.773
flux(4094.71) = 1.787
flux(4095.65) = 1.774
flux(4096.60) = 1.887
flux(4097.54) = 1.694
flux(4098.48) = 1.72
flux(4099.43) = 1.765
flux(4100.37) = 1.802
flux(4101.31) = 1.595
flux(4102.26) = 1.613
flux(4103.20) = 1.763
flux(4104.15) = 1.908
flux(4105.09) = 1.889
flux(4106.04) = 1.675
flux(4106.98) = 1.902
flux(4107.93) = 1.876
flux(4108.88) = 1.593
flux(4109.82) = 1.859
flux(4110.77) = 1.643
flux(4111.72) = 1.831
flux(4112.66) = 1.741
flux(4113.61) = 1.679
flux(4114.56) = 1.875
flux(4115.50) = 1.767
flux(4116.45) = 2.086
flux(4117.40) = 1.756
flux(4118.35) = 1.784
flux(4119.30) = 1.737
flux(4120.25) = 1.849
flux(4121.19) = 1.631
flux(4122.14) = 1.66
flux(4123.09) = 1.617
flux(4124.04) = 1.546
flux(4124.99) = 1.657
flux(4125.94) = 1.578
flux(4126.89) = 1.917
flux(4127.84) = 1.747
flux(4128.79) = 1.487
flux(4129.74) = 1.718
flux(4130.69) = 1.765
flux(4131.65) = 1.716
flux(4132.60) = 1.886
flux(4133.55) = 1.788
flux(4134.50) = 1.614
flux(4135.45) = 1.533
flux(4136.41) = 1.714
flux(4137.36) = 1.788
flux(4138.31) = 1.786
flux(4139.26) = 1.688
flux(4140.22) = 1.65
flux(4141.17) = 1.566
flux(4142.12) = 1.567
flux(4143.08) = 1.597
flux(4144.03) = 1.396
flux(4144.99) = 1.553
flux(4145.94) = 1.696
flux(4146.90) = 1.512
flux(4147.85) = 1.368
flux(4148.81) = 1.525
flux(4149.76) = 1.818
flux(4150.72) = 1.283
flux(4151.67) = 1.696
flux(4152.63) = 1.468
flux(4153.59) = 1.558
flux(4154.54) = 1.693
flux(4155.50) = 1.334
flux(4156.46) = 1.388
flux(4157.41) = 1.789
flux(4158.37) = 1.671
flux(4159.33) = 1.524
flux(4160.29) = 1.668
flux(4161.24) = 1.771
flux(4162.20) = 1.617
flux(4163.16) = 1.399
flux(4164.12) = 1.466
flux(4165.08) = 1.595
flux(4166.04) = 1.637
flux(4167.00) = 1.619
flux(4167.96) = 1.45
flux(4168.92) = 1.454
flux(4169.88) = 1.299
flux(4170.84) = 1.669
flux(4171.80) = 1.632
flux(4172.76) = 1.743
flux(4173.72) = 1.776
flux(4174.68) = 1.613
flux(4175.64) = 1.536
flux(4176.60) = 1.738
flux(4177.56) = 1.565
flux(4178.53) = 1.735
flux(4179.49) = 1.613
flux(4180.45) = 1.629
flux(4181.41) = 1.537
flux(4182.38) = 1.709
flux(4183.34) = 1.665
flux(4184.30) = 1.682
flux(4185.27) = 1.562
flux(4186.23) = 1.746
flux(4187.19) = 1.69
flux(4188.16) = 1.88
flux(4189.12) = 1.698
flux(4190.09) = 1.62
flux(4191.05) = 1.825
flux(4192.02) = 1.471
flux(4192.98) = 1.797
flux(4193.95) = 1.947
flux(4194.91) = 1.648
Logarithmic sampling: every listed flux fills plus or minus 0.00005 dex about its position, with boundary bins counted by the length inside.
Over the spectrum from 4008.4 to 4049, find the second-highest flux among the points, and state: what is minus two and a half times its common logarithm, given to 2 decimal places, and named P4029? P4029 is -0.73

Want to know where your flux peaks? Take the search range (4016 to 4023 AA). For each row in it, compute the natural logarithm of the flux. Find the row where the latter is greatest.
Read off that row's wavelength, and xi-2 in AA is 4022.75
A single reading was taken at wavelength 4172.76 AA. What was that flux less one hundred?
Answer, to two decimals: -98.26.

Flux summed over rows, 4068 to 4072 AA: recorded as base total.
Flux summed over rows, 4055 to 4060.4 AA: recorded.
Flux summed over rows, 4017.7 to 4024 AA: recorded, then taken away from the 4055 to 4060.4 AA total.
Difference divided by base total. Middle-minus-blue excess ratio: -0.24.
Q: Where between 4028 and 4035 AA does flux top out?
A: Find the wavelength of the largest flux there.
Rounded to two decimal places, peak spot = 4030.17 AA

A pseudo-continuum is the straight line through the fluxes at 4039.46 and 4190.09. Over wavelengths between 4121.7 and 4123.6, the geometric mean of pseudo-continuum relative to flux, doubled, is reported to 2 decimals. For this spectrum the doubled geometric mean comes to 2.10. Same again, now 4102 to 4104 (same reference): 2.08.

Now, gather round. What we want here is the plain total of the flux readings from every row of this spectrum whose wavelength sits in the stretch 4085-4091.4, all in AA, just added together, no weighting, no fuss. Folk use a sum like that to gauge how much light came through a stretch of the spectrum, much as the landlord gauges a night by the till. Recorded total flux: 12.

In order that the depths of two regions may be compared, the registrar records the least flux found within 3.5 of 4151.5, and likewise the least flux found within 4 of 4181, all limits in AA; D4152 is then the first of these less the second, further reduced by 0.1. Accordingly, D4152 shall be -0.35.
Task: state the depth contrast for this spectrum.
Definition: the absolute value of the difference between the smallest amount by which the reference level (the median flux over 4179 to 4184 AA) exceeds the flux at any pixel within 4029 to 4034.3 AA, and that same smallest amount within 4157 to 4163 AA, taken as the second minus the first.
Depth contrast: 0.021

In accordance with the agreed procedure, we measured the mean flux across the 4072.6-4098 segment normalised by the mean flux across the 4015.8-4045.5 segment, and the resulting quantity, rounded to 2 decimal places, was 1.00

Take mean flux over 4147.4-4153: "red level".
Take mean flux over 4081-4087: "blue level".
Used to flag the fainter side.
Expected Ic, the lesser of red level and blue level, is 1.53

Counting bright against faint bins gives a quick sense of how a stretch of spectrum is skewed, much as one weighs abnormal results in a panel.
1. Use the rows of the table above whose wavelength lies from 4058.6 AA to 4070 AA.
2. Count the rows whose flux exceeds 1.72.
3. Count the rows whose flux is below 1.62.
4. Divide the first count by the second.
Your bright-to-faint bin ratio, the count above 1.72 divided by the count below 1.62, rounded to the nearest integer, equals 3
